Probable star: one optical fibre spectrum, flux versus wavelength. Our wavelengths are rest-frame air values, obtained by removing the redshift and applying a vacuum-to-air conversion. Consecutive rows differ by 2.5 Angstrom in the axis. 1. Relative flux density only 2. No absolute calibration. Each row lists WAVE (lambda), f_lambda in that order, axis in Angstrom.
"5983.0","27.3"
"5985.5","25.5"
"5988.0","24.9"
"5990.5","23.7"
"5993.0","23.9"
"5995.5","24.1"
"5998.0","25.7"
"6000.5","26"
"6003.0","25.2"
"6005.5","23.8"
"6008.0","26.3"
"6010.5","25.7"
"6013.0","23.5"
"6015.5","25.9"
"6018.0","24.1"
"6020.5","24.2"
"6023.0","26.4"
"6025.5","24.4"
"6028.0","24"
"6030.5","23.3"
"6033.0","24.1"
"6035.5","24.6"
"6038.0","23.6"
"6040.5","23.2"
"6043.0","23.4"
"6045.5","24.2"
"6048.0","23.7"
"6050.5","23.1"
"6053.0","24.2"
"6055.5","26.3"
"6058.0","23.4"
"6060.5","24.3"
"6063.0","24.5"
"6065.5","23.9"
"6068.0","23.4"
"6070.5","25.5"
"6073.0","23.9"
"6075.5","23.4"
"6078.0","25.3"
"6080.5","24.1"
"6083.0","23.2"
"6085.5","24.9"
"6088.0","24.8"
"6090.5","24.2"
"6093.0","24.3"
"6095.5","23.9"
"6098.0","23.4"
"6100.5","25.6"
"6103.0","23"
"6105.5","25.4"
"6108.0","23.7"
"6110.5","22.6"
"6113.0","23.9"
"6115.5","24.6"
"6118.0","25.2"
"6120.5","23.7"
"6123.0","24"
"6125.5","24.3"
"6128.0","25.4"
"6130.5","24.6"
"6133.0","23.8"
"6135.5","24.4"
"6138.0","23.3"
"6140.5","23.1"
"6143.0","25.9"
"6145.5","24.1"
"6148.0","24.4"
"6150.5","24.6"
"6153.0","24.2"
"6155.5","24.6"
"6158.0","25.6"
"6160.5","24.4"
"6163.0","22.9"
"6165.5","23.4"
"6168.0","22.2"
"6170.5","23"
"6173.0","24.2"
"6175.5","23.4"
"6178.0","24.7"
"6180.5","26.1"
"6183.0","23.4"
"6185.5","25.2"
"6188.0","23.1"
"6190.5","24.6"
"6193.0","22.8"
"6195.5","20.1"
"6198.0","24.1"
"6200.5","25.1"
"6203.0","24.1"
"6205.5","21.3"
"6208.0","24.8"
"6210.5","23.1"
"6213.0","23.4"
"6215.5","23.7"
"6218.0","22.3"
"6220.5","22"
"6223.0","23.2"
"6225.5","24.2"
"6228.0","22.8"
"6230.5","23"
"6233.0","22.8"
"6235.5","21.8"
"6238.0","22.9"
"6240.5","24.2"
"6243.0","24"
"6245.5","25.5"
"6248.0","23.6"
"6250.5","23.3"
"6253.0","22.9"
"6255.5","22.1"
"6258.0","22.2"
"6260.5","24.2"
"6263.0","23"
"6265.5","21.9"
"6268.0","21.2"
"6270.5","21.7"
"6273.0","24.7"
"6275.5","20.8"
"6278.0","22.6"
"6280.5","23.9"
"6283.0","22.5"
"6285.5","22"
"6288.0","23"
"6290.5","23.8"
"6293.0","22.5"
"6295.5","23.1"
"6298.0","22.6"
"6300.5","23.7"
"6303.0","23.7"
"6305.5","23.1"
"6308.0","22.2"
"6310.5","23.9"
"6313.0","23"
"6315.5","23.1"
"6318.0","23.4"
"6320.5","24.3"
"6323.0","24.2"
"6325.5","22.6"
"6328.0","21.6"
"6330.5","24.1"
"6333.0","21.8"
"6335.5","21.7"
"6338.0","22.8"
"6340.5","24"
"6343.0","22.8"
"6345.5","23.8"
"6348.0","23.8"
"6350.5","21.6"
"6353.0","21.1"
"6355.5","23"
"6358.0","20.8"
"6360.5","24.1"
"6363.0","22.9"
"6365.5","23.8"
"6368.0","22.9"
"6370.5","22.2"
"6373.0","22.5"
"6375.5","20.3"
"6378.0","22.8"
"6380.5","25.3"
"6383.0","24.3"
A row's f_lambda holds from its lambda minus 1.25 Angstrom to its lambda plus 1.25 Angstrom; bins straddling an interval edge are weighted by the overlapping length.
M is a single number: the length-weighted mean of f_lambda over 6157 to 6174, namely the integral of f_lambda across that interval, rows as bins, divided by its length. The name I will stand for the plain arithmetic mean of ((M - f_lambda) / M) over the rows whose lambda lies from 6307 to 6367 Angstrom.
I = 0.030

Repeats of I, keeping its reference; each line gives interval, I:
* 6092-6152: -0.025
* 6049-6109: -0.025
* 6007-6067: -0.030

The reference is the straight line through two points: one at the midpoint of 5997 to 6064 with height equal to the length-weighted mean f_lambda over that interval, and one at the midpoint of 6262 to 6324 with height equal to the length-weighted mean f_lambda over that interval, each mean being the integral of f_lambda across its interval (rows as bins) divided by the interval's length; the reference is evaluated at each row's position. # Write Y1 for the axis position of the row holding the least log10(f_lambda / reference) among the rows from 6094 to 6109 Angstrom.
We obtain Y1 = 6103.0 Angstrom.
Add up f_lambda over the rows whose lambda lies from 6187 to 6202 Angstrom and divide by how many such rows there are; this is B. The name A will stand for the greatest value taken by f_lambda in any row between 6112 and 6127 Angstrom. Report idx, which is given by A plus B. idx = 48.5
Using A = 25.2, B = 23.3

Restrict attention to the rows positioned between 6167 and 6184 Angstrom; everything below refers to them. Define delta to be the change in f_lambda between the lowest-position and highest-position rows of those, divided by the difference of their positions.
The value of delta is 0.08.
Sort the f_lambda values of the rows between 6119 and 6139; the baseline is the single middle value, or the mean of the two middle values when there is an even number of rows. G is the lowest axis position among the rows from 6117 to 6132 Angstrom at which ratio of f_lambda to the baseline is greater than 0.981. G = 6118.0 Angstrom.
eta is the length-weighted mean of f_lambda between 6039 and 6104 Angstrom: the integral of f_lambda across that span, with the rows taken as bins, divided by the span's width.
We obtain 24.1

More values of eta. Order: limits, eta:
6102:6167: 24.2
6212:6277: 23.0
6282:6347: 23.1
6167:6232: 23.5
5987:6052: 24.4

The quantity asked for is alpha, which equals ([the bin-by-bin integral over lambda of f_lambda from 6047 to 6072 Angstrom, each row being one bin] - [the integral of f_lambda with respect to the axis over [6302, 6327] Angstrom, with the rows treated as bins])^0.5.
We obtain 4.8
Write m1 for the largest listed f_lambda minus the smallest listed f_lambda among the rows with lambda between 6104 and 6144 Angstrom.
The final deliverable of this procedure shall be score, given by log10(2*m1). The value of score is 0.82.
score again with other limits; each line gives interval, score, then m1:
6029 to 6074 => 0.81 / 3.2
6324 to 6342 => 0.70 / 2.5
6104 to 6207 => 1.08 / 6.0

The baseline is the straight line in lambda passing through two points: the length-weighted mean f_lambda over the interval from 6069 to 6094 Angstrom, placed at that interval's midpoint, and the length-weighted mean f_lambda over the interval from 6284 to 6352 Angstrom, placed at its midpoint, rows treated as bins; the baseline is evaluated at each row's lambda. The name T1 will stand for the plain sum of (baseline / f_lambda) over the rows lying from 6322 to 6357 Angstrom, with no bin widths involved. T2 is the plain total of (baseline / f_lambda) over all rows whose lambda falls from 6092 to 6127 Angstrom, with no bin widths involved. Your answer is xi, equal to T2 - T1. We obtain -0.05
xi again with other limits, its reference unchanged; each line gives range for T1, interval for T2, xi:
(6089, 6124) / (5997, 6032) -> -0.15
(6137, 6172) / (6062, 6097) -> 0.08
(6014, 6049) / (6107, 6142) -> -0.20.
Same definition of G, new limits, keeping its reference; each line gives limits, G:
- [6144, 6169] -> 6145.5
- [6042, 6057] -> 6045.5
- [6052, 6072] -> 6053.0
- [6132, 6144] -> 6133.0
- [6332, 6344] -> 6340.5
